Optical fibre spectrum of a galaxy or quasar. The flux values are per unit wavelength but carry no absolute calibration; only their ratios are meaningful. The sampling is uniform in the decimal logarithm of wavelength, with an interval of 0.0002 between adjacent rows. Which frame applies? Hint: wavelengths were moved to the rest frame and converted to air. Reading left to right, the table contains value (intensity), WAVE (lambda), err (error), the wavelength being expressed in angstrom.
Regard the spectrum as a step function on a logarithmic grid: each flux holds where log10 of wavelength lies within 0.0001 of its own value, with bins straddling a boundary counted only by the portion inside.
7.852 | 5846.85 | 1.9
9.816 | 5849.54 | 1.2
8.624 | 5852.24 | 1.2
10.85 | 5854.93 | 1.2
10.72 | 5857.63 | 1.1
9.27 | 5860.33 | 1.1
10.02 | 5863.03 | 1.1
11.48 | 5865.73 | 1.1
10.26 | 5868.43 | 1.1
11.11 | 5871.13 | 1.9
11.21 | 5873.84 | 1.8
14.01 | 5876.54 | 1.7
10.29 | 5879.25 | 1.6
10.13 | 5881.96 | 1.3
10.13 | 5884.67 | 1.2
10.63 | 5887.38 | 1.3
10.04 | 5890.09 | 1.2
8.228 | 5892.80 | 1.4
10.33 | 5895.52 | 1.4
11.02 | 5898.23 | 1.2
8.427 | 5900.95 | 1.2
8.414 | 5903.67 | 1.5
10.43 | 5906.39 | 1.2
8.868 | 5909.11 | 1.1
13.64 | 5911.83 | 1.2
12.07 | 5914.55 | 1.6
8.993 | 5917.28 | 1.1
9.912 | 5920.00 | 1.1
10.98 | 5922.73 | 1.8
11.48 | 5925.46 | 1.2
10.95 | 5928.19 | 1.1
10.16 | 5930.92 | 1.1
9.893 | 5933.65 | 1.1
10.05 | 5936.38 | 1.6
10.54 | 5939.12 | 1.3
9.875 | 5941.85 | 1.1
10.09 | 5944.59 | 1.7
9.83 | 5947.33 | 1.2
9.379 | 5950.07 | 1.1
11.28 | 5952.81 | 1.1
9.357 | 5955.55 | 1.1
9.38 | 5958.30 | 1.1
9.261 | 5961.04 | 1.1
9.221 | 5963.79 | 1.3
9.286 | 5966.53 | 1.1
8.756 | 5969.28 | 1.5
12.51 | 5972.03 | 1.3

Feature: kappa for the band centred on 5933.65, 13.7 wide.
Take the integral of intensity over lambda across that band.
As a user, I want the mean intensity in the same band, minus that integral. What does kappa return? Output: -131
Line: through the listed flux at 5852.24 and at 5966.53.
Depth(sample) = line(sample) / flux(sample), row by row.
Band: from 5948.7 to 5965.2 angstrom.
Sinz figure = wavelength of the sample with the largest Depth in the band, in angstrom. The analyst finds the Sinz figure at 5963.79 angstrom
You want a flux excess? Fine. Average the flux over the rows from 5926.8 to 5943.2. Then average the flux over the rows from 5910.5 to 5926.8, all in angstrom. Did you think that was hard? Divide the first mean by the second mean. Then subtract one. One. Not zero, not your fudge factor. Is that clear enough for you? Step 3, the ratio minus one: -0.08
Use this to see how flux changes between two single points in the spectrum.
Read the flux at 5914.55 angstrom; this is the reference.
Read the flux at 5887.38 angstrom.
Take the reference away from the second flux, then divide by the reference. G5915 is -0.119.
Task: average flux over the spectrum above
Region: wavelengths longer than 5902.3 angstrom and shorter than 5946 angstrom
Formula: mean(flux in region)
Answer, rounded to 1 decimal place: 10.4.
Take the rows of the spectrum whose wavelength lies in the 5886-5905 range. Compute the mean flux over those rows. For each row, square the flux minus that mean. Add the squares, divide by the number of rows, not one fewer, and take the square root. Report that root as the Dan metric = 1.10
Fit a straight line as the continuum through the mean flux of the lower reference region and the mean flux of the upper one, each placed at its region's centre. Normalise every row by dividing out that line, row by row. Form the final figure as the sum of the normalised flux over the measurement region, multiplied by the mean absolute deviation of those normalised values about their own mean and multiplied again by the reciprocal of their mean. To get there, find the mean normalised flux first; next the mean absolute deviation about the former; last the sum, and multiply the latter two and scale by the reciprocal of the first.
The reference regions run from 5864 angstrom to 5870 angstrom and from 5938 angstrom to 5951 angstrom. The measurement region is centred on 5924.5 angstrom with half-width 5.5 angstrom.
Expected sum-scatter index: 0.2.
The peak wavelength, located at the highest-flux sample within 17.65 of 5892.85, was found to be 5876.54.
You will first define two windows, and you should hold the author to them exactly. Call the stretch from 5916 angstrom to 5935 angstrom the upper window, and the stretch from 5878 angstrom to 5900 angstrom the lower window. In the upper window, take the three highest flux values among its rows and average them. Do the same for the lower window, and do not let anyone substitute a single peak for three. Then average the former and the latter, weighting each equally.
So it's 10.9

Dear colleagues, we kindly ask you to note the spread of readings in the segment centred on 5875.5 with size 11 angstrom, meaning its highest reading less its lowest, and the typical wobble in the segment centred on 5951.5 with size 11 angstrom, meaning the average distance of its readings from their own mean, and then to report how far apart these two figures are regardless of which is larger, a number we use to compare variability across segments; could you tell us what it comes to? 3.1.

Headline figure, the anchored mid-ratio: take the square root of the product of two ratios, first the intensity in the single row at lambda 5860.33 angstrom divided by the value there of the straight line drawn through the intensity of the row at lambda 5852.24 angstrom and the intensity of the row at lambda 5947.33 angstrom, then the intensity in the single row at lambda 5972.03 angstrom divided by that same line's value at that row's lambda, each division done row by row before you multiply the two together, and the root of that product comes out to 1.145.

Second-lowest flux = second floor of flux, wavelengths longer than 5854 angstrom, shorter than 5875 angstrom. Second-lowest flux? 10.02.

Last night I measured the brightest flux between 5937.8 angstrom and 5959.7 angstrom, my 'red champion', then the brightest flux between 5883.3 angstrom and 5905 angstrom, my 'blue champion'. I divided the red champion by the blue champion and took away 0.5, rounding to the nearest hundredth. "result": 0.52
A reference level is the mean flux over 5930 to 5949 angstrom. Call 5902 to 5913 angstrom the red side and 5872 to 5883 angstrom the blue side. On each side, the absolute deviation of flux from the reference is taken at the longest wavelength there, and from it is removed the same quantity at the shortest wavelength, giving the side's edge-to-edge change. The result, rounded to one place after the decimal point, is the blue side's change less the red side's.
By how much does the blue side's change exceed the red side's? -3.0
